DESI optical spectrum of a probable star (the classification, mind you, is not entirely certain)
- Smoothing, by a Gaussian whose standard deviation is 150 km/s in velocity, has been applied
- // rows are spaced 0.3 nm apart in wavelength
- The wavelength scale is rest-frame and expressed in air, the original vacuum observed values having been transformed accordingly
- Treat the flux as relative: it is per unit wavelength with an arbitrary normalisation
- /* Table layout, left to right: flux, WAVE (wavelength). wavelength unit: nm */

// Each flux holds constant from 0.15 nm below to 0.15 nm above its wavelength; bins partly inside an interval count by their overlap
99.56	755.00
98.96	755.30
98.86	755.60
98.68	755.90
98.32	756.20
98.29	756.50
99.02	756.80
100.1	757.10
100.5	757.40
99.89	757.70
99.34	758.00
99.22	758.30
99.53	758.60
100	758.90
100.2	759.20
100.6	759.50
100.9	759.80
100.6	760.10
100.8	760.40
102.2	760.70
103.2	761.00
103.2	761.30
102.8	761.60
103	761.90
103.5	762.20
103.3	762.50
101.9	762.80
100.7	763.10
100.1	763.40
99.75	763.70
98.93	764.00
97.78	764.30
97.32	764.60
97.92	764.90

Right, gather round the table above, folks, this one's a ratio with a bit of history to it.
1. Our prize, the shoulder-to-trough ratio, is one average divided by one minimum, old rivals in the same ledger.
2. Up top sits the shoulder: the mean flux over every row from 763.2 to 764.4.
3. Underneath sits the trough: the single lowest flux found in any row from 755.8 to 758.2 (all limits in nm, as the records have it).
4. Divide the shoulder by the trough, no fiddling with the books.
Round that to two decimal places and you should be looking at 1.01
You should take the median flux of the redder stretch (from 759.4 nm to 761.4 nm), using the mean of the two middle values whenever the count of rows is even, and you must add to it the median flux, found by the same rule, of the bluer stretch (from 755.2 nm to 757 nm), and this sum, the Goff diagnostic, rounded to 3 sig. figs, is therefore 200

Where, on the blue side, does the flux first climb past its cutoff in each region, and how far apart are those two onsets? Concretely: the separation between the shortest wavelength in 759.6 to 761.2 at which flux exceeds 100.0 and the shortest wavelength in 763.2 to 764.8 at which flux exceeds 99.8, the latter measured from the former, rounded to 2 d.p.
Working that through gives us 3.60 nm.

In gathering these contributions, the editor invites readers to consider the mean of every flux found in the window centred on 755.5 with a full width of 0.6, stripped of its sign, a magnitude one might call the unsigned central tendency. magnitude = 99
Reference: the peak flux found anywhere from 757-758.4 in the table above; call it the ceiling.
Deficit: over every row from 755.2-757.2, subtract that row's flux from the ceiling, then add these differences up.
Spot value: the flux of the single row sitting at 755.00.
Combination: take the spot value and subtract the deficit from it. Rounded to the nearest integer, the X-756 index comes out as 88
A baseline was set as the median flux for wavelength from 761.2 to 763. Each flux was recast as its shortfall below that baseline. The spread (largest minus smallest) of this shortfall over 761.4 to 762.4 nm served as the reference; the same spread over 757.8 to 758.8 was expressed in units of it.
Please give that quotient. 0.44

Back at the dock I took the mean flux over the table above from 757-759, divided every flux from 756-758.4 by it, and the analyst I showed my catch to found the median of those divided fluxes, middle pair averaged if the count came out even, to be 0.99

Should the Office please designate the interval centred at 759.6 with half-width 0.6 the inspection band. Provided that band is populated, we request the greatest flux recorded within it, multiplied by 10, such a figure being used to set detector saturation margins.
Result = 1009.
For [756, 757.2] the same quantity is 1001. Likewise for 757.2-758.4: 1005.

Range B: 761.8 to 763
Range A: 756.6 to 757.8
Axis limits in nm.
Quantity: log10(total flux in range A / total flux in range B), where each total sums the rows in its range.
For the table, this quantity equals -0.013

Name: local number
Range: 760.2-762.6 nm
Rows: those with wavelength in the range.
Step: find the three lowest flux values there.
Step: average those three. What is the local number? 101.9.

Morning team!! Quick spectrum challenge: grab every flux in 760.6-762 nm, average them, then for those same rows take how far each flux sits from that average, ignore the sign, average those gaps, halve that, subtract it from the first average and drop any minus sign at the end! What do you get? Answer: 103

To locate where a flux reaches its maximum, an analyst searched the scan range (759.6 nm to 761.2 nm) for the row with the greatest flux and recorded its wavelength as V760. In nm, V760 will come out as 761.00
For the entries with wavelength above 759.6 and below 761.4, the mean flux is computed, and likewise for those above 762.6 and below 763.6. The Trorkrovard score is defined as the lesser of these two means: 101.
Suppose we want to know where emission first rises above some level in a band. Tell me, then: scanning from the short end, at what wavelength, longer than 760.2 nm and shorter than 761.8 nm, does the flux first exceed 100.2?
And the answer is 760.40 nm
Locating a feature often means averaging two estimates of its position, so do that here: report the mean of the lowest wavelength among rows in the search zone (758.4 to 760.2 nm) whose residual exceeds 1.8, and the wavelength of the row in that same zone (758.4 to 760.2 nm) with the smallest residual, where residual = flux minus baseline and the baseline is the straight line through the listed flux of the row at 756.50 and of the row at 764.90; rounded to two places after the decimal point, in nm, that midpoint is 758.75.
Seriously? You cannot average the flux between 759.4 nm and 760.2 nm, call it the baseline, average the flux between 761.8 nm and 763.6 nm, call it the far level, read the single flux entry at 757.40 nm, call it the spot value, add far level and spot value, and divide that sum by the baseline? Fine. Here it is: 2.01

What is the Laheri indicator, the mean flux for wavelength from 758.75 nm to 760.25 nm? 100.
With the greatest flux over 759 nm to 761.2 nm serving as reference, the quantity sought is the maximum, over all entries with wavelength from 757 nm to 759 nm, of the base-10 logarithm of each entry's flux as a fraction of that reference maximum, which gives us -0.012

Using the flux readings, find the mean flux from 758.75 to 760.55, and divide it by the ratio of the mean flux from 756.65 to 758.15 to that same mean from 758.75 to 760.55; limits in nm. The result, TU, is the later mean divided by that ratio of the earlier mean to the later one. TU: 101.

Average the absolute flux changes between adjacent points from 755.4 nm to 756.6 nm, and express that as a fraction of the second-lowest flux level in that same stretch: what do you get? 0.0019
